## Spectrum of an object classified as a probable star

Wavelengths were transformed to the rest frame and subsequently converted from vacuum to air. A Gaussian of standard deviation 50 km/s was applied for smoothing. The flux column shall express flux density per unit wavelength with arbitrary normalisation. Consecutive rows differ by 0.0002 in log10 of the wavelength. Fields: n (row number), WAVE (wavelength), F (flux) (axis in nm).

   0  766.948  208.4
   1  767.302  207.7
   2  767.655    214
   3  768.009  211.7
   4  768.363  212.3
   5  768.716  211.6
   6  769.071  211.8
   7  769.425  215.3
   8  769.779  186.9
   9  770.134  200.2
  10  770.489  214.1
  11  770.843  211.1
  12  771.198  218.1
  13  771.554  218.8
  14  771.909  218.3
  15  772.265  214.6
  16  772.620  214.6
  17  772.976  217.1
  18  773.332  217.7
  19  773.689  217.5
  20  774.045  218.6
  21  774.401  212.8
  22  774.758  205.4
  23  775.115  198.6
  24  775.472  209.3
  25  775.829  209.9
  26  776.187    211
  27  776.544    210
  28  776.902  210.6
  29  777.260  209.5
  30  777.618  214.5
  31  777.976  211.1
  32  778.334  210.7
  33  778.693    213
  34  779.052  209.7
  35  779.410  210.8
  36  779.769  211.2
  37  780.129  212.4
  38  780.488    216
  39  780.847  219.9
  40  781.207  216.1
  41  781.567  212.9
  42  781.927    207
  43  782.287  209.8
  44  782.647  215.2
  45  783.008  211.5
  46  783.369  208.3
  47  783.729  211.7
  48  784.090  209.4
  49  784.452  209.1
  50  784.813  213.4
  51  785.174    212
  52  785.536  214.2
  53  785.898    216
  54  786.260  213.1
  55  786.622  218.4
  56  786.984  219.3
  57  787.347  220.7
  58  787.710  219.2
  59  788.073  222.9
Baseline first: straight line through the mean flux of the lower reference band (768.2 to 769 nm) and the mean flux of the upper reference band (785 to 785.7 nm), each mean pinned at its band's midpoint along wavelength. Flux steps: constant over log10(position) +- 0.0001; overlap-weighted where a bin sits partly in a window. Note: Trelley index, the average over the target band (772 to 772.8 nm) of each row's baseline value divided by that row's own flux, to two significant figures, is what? 0.99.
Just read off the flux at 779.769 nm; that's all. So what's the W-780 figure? 211.2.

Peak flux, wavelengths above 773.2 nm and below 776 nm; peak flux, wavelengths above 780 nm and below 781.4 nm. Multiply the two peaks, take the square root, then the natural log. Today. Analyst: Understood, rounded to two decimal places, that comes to 5.39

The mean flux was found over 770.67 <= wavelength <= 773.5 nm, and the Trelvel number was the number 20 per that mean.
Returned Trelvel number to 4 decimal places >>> 0.0925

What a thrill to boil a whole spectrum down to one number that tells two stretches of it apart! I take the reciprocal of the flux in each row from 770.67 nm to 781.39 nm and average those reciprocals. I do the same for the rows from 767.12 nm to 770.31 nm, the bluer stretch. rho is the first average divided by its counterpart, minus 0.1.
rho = 0.875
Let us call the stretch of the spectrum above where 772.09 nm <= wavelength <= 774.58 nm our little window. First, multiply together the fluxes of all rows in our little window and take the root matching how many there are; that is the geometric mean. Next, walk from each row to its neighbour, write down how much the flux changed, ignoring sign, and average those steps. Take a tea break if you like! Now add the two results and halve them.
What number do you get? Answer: 108.9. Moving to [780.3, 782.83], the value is 109.0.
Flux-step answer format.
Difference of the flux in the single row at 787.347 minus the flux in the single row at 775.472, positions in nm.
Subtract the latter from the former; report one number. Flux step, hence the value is 11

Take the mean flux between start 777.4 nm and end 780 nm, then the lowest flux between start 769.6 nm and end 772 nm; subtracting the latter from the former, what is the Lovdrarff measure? 25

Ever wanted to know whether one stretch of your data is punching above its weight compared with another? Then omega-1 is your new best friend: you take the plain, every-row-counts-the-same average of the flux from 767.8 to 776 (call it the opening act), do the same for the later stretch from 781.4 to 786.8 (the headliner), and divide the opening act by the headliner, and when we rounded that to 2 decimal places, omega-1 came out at 1.00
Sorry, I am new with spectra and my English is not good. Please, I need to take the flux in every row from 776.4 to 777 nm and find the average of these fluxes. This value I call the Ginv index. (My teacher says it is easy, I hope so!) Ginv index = 210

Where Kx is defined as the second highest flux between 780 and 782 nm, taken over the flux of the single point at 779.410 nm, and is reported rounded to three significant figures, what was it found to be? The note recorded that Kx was 1.03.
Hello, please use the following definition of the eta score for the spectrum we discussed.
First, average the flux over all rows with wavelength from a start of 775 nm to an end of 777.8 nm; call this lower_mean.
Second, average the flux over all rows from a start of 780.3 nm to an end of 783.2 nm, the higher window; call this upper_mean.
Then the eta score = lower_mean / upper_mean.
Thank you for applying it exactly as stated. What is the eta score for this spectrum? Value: 0.98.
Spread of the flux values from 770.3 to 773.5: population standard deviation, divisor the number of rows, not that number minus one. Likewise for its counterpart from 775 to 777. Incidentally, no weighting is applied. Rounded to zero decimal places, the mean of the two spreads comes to 3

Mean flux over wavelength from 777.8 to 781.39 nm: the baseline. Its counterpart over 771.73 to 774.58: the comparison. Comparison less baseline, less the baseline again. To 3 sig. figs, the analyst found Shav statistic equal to -210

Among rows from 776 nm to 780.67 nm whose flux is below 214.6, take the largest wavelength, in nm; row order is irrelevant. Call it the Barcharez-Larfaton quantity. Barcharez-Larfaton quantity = 780.129 nm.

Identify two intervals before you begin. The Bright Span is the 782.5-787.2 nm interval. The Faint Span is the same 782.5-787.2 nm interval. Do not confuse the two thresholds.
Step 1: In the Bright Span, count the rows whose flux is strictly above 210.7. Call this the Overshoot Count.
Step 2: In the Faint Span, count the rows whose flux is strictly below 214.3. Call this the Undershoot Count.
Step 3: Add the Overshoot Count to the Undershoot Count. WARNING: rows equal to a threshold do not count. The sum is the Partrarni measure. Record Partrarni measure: 19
